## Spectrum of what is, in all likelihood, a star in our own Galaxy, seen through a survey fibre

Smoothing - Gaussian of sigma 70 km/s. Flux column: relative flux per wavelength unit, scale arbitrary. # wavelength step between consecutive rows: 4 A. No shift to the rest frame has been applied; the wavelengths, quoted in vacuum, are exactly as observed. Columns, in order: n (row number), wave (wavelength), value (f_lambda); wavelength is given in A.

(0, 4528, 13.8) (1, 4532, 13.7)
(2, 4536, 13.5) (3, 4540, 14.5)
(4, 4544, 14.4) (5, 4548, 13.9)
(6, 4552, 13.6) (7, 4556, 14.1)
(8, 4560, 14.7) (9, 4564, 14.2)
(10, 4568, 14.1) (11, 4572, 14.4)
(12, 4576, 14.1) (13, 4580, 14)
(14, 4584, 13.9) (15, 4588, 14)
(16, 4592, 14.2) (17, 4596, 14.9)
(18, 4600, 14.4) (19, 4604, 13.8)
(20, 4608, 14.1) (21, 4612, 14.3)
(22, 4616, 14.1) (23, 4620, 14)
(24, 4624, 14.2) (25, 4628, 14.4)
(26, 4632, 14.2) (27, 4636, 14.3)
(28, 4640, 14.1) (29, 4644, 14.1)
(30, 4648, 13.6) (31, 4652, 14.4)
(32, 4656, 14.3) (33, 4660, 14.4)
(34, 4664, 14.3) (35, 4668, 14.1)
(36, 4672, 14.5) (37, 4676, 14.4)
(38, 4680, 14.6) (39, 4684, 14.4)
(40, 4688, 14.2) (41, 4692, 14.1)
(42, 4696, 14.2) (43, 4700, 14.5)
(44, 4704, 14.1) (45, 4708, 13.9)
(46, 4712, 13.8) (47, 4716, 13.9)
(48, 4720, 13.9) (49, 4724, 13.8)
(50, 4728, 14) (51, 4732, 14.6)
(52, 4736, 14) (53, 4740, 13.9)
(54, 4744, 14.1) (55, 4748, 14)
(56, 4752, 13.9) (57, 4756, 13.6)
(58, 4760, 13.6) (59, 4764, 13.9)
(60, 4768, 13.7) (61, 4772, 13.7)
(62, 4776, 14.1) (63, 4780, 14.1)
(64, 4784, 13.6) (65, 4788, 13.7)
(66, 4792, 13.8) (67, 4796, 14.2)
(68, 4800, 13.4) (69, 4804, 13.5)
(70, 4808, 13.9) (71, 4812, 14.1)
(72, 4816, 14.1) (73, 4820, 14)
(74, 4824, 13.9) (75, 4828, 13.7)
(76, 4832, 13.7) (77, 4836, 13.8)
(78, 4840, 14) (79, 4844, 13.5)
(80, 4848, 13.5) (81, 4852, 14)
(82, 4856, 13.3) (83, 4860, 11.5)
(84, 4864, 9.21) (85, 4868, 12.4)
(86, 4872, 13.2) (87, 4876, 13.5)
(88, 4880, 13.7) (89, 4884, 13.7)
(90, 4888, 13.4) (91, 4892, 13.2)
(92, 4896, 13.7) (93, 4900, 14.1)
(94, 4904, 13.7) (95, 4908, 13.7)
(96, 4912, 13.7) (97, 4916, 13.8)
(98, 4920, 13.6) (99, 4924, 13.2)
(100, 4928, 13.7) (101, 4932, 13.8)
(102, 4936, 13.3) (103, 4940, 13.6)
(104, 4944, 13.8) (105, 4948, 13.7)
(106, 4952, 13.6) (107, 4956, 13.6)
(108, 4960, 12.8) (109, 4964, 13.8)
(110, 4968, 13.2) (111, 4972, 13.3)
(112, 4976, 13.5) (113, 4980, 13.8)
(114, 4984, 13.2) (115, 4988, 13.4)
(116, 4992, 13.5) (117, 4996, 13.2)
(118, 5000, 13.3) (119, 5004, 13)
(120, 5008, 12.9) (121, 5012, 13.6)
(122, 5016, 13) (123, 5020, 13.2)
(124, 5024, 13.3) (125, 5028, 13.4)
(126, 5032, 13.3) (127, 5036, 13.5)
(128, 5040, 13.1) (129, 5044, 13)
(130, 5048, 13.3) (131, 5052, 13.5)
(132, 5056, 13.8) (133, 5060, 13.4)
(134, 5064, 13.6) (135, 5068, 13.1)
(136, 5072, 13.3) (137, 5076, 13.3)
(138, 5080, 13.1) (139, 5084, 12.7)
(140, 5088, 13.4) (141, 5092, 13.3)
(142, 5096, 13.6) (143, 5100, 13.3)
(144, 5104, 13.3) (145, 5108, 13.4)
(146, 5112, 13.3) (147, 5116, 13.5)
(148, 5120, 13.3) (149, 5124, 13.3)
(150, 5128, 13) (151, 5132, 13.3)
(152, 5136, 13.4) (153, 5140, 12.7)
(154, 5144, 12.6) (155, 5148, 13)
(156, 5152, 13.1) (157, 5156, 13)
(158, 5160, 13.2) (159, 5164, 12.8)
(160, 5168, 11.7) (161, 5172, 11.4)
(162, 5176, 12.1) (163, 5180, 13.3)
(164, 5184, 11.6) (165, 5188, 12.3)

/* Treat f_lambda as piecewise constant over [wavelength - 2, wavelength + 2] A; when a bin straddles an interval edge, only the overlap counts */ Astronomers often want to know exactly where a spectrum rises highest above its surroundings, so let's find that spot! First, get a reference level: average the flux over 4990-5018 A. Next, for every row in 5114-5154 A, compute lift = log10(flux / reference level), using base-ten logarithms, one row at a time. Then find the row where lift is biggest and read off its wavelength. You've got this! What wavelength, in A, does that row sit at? 5116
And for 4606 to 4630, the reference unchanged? 4628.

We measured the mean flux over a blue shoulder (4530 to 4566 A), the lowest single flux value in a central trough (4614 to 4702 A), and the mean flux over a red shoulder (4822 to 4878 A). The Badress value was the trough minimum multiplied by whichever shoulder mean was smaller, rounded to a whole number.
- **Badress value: 178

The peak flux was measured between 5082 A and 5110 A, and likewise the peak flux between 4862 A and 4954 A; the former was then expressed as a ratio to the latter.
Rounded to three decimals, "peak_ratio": 0.965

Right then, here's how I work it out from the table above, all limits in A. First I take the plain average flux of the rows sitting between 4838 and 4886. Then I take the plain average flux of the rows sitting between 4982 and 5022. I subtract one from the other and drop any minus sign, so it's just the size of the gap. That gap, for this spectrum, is 0.27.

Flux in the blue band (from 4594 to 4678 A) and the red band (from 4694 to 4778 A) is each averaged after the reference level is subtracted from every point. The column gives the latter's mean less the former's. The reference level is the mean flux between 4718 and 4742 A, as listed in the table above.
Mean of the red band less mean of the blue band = -0.27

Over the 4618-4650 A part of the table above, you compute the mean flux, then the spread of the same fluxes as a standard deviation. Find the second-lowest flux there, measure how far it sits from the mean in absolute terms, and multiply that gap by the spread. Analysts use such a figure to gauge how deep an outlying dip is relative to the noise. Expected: 0.03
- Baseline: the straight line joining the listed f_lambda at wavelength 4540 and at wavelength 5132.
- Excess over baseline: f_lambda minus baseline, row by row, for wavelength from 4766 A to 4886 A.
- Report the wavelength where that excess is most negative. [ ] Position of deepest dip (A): 4864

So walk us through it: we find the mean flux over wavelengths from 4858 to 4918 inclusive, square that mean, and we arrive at 172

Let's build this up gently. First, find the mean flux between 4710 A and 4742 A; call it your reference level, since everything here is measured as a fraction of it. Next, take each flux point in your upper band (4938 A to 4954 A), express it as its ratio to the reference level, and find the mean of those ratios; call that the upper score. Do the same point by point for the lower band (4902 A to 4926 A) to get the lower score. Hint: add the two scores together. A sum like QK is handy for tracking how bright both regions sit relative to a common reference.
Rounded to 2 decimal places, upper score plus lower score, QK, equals 1.95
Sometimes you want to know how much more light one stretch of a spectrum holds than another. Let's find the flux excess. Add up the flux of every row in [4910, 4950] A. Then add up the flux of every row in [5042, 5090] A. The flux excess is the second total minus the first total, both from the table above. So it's 23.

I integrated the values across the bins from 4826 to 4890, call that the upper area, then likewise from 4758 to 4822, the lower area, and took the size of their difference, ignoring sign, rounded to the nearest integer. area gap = 45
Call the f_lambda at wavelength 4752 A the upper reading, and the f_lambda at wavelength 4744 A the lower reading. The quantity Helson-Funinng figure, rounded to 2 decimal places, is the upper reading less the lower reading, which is -0.20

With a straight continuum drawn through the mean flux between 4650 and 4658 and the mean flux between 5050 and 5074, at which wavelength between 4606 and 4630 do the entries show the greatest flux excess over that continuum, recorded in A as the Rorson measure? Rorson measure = 4628 A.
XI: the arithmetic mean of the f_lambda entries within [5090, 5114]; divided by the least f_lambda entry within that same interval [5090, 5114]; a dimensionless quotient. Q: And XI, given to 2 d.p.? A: 1.01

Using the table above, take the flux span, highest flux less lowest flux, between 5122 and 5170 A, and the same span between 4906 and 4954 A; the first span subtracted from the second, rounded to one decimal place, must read -1.1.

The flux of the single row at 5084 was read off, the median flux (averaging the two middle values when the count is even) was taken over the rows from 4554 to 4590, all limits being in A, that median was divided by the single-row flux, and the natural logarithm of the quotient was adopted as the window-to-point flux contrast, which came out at 0.10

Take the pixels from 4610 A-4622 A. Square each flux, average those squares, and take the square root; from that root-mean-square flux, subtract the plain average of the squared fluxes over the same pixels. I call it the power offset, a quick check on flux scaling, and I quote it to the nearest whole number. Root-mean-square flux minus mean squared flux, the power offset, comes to -186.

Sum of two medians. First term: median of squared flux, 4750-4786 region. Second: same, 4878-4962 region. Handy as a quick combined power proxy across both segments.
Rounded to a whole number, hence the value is 375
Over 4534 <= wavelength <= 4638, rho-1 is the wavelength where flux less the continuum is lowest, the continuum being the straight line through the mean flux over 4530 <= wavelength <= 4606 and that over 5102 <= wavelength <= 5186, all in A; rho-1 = 4536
